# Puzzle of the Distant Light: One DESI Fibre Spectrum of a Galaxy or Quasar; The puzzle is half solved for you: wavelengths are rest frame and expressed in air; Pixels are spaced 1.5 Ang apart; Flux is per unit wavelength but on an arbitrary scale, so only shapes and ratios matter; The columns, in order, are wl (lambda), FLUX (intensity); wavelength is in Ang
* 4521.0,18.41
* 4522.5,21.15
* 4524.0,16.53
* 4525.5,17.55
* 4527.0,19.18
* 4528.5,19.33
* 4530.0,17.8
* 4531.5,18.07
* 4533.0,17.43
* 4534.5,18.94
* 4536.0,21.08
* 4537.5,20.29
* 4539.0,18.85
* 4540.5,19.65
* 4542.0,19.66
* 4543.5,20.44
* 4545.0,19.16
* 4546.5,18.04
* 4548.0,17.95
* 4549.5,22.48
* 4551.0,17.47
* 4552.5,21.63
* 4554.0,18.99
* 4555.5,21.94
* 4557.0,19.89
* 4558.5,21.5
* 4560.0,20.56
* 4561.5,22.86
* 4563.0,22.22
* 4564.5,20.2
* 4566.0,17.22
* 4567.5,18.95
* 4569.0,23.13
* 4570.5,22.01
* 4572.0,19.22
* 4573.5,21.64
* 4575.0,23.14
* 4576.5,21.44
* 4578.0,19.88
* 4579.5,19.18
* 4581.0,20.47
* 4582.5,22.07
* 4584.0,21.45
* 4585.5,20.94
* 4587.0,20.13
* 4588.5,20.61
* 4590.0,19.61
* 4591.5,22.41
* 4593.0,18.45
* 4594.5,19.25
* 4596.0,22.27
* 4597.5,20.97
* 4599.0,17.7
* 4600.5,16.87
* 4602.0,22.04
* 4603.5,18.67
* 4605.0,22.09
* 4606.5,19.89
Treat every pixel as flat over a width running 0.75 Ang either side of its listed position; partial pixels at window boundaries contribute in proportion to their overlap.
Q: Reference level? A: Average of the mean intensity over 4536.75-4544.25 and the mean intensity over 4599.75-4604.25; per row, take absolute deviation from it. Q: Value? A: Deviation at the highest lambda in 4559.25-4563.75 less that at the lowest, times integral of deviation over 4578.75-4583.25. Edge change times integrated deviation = 10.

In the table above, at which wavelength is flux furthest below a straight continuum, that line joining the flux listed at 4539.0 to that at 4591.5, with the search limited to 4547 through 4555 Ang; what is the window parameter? 4551.0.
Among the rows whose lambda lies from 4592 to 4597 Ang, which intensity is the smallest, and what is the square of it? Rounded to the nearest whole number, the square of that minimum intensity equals 340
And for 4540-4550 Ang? 322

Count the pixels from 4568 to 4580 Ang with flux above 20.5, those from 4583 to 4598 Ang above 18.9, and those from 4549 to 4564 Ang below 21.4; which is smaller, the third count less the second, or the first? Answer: -5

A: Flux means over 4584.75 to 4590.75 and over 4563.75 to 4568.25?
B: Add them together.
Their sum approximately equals 39.1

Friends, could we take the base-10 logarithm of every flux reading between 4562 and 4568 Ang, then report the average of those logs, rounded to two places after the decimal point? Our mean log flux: 1.29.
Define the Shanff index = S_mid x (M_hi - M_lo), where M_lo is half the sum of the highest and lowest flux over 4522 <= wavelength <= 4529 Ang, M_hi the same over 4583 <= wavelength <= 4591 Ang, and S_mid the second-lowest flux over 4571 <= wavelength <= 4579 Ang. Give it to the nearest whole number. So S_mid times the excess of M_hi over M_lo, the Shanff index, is 34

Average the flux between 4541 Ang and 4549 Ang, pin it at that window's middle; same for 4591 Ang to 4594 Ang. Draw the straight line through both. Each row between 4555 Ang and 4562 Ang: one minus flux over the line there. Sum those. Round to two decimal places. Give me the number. -0.49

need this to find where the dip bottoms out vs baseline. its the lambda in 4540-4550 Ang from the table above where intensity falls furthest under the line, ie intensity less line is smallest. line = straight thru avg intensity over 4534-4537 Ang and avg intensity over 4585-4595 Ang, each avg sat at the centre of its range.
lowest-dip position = 4548.0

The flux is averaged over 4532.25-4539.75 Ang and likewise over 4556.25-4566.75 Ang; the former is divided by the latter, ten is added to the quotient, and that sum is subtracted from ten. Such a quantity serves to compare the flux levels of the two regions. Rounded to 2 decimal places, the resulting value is -0.94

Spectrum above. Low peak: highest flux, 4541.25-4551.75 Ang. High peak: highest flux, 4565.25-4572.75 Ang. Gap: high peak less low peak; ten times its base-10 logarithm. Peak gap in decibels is -1.9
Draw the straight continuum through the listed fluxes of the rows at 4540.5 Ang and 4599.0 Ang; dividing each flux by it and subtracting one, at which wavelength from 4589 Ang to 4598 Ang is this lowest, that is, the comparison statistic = 4593.0 Ang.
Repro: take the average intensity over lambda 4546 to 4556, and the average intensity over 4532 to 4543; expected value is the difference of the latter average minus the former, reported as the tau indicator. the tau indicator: -0.4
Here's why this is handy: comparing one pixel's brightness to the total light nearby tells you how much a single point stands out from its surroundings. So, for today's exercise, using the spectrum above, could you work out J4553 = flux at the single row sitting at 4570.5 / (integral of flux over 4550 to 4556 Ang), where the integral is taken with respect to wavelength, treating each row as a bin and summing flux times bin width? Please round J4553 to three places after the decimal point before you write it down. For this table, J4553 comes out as 0.183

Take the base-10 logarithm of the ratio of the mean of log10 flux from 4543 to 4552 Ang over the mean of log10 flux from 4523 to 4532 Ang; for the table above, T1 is 0.009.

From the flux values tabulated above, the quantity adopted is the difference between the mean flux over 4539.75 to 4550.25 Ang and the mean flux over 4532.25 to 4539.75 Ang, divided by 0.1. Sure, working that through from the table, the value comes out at 3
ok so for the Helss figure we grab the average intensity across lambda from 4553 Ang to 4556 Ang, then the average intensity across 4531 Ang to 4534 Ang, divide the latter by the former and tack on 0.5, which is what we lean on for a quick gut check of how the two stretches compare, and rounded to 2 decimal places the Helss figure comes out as 1.37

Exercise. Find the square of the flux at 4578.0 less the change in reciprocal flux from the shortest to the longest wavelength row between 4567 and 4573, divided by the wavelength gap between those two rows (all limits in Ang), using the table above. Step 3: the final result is 395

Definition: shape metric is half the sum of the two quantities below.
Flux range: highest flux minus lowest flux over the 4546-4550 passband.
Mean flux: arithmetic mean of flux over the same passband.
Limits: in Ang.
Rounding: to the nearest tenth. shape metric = 12.0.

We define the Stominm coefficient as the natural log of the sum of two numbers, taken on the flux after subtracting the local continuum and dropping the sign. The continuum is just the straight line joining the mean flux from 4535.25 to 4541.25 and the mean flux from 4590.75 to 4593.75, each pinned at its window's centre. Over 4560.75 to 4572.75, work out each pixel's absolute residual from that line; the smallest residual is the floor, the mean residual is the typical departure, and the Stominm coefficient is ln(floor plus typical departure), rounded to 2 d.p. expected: 0.61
